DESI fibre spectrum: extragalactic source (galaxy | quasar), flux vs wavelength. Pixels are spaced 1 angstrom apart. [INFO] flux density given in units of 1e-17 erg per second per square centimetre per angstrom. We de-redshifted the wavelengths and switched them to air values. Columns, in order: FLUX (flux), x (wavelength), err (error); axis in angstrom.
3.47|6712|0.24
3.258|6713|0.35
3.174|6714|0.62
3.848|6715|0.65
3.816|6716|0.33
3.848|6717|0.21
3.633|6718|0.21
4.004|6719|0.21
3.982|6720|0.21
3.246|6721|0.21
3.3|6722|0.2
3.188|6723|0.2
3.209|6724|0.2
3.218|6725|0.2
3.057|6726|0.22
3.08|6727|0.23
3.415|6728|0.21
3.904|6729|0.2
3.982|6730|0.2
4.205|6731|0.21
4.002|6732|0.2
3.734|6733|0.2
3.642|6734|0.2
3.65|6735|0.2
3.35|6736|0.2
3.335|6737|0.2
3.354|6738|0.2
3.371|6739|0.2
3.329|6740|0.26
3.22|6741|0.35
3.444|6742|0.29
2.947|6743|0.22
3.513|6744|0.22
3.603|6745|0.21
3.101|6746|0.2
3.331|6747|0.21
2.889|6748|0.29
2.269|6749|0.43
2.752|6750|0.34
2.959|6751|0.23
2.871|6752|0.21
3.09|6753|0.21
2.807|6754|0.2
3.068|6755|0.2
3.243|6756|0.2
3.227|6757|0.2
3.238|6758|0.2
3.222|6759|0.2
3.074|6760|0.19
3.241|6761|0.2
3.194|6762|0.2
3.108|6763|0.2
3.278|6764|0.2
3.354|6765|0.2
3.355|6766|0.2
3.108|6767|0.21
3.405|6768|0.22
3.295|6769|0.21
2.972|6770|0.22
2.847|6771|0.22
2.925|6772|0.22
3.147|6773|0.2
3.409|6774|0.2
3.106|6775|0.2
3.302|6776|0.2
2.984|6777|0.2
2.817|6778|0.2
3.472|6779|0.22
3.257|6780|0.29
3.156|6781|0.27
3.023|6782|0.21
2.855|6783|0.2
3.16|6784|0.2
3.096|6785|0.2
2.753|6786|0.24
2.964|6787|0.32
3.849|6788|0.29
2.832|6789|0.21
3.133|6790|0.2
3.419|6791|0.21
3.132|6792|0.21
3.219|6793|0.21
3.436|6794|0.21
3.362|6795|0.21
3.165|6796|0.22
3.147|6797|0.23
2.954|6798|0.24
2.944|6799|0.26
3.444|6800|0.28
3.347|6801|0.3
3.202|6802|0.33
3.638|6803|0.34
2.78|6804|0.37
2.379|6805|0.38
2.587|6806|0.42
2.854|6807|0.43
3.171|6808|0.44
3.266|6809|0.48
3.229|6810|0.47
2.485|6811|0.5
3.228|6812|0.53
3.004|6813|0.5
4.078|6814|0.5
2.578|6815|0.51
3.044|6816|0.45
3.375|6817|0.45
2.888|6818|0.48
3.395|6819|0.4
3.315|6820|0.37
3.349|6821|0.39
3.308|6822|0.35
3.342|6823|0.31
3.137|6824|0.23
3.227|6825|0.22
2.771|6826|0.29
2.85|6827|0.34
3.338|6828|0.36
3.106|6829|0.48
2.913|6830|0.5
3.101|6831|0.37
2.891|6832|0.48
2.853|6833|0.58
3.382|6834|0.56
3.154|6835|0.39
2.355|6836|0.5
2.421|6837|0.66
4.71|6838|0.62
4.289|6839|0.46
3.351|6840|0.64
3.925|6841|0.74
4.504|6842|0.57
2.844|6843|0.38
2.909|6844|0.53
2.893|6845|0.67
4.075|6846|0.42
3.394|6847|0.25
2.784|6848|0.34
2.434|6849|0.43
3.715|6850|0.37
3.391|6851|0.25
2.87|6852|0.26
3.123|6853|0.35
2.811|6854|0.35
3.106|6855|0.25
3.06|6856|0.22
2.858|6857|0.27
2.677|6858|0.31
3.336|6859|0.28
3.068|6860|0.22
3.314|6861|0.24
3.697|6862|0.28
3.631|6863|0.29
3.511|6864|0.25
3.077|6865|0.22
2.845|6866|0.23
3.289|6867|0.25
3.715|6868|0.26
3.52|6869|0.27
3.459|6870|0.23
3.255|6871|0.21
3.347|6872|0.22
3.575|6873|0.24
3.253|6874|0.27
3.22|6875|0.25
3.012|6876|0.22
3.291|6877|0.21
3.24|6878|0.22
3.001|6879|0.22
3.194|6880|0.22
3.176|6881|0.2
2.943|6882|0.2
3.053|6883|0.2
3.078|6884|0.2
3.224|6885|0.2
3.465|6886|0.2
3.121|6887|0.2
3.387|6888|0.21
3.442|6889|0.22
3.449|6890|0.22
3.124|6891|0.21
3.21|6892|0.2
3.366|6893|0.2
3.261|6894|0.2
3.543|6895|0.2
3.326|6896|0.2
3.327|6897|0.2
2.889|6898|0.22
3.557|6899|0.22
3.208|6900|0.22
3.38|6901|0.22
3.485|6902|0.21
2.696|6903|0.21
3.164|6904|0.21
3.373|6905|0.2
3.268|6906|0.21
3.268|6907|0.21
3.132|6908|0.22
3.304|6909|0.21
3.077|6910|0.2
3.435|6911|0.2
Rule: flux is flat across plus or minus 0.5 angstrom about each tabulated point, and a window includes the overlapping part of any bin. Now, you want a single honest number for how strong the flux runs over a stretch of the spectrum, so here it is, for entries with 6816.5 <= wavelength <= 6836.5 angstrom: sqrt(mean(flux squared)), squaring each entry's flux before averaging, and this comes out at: 3.11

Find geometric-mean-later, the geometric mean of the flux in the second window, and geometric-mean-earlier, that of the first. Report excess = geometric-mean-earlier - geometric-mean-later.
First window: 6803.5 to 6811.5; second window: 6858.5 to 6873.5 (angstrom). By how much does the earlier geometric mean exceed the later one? -0.54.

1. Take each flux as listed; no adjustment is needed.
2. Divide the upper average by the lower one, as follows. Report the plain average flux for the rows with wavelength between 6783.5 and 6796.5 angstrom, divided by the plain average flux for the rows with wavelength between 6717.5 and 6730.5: 0.92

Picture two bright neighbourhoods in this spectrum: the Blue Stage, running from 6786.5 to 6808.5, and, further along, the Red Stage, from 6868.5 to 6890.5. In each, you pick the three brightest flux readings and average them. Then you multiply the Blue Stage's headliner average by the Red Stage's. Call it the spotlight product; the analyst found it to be 12.8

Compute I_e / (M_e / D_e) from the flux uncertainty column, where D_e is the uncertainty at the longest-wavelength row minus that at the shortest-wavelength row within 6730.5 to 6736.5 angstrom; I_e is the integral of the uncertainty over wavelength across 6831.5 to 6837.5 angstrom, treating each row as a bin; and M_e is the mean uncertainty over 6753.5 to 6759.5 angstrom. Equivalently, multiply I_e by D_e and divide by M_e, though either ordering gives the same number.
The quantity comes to -0.2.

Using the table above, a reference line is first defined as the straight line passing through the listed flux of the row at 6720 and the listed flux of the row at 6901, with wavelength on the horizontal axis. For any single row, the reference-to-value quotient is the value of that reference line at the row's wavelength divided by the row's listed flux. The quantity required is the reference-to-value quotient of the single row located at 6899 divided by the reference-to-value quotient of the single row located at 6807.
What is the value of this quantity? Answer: 0.74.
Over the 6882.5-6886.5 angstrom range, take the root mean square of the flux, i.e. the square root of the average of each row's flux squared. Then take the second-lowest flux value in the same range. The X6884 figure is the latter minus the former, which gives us -0.13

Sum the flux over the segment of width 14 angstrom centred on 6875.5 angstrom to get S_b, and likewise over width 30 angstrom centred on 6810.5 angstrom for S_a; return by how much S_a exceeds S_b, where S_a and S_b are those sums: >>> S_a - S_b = 48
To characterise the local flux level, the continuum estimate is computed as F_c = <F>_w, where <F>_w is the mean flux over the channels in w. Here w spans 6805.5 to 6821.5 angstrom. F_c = 3.12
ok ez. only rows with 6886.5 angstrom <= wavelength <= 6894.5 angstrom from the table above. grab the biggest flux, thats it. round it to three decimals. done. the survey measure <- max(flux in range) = 3.449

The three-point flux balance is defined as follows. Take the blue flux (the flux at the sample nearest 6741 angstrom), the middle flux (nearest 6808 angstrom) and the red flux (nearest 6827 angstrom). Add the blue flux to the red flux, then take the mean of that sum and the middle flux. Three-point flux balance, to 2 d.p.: 4.62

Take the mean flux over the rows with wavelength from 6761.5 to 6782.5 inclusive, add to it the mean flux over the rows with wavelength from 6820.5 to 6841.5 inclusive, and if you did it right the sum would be 6.39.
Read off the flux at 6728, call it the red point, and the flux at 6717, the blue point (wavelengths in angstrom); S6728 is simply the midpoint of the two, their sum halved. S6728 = 3.6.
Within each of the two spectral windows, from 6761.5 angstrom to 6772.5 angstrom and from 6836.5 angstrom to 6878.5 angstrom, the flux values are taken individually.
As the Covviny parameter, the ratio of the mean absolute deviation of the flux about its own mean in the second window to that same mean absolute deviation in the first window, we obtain 2.3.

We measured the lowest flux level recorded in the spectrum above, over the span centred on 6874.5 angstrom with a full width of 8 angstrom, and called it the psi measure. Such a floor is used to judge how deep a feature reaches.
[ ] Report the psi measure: 3.012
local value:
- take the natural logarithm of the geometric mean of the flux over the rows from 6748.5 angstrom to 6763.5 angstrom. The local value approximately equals 1.10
